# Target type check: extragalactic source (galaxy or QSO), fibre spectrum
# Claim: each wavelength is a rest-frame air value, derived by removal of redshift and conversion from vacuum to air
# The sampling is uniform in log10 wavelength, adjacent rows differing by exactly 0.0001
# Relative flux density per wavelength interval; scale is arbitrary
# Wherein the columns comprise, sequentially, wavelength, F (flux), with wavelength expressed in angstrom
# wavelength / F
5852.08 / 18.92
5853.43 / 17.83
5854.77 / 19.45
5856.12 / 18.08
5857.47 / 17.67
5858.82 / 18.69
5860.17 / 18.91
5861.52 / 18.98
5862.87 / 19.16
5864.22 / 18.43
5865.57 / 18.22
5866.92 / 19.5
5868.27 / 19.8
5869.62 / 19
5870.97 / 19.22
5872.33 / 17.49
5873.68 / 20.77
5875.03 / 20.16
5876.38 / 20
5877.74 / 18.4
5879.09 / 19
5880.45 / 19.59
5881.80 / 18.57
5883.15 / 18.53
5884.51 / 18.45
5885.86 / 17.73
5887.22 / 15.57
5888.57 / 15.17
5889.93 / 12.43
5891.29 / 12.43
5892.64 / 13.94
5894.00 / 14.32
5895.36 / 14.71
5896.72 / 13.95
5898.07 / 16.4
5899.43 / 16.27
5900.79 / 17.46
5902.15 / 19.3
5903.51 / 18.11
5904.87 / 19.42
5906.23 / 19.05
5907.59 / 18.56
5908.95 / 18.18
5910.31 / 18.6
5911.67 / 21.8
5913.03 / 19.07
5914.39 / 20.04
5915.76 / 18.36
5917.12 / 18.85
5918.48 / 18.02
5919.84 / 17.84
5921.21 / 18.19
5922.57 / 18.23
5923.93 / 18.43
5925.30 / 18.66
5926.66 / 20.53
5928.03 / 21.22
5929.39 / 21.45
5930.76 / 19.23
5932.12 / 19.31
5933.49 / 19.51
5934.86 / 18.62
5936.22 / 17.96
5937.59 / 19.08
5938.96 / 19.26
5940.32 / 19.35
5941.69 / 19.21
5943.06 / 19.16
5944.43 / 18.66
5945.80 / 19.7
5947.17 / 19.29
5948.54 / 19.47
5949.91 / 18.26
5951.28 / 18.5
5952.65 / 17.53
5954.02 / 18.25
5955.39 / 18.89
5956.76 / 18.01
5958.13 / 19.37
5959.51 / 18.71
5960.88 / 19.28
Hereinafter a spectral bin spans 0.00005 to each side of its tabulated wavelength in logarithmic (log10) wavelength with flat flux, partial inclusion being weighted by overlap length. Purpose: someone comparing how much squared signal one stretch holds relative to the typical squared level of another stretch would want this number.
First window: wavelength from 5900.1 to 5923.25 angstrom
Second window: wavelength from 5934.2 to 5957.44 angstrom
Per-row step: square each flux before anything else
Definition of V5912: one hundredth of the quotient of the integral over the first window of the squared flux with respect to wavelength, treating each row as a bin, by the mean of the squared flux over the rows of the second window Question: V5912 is 0.23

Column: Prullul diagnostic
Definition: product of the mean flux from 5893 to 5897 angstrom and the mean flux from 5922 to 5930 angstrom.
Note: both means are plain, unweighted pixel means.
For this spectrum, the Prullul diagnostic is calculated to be 283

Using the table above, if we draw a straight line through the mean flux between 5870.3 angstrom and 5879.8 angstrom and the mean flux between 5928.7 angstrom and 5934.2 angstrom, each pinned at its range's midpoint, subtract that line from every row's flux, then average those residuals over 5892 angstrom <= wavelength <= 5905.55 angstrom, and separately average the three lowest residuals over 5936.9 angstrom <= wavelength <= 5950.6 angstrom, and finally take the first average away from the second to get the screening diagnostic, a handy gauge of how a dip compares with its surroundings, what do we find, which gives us 1.8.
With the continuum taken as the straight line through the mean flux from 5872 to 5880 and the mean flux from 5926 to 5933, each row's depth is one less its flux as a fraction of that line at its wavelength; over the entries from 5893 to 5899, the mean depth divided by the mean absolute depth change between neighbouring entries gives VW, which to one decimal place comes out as 4.1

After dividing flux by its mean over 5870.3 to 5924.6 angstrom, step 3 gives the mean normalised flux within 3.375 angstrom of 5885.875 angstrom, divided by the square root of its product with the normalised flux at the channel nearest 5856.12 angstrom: 0.97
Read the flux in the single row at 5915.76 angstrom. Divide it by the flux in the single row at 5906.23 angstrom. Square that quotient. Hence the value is 0.93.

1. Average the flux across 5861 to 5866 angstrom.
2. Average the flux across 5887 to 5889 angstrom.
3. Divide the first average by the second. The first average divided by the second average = 1.216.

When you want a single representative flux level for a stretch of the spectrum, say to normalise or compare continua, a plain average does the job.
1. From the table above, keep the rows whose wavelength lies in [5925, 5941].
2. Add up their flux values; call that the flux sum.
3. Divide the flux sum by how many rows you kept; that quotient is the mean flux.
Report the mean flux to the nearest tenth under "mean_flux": 19.5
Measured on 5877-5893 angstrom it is 16.7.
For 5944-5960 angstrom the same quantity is 18.7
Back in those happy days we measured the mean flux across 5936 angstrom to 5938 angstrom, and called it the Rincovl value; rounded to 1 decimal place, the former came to 18.5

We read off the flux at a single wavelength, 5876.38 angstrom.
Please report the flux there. 20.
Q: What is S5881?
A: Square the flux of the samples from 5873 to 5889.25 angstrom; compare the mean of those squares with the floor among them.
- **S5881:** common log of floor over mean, -0.18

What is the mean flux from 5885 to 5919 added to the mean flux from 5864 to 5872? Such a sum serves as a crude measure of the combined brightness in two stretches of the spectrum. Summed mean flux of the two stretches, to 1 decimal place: 36.1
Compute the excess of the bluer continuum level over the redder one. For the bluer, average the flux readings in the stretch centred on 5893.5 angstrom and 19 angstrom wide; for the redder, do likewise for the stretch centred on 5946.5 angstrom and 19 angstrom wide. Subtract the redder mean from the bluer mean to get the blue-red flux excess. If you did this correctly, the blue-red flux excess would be -3.3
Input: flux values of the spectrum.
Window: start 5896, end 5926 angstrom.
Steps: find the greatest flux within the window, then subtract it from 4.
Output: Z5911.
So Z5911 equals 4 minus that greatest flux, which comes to -17.8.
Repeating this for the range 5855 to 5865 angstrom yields -15.2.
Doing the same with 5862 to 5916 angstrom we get -17.8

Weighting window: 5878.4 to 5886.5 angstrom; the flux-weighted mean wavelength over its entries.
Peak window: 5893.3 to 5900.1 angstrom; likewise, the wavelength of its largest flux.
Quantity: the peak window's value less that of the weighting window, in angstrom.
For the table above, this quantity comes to 15.7 angstrom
